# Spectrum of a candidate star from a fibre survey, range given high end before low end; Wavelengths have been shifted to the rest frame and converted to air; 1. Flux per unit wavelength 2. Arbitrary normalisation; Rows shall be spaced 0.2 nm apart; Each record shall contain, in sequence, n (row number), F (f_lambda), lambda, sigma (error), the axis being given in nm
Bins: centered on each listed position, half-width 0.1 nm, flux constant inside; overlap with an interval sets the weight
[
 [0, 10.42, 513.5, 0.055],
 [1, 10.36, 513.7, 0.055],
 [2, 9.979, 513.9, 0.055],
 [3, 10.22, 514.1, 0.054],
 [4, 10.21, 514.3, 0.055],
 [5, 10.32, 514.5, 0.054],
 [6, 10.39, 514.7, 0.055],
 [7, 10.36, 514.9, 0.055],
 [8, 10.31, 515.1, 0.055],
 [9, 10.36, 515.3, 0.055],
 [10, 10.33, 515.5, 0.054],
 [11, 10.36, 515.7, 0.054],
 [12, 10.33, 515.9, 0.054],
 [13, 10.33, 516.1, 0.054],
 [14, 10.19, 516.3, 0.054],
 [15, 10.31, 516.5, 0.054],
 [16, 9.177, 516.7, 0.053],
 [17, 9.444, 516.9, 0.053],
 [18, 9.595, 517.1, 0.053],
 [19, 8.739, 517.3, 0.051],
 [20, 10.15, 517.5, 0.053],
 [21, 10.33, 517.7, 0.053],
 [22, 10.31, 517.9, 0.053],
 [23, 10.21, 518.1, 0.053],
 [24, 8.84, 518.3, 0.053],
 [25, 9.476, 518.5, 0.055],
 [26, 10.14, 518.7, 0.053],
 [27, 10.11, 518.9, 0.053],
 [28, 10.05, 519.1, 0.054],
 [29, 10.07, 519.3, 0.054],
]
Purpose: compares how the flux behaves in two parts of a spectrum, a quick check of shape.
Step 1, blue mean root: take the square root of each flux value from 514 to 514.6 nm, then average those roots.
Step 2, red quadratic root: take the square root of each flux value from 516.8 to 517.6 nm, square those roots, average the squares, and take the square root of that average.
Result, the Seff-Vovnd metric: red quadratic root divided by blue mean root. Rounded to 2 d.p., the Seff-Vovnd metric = 0.96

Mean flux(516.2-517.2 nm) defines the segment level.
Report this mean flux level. 9.7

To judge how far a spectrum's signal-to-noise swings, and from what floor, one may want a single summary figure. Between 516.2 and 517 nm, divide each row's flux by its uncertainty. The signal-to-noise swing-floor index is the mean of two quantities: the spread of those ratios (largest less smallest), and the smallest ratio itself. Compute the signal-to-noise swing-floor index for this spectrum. 95.5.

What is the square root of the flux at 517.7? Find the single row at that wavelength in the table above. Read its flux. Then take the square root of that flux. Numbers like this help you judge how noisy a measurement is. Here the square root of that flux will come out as 3.21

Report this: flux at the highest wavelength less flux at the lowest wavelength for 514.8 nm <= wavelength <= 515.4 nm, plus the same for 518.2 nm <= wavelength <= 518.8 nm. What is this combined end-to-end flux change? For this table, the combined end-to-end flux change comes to 1.3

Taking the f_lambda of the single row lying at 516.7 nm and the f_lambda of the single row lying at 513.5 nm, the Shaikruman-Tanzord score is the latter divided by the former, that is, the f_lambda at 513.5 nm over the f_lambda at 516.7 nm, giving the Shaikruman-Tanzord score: 1.14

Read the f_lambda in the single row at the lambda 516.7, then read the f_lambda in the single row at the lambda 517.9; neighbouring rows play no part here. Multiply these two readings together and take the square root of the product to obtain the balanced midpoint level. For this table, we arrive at 9.7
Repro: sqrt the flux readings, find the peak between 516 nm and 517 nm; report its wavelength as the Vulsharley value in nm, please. 516.1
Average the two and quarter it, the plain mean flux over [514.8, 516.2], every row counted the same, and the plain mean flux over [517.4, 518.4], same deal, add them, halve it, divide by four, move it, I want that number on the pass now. 2.54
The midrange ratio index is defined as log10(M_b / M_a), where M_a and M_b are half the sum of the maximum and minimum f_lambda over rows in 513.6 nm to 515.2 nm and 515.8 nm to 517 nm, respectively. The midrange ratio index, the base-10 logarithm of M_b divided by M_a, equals -0.02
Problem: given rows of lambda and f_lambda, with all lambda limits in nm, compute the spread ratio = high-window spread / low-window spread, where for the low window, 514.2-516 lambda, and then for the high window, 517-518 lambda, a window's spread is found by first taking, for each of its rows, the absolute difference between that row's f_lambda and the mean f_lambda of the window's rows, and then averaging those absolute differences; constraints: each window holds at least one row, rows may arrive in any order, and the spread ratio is 16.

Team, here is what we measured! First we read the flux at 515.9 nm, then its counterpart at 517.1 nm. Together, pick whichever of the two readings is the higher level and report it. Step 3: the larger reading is 10.3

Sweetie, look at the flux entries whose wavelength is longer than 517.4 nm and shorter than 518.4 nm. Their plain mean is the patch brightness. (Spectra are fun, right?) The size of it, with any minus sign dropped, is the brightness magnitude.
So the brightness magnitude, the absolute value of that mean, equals 10.0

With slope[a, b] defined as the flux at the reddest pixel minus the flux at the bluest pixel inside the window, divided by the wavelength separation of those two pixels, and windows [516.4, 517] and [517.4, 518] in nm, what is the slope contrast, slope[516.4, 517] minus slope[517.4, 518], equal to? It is -2.6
